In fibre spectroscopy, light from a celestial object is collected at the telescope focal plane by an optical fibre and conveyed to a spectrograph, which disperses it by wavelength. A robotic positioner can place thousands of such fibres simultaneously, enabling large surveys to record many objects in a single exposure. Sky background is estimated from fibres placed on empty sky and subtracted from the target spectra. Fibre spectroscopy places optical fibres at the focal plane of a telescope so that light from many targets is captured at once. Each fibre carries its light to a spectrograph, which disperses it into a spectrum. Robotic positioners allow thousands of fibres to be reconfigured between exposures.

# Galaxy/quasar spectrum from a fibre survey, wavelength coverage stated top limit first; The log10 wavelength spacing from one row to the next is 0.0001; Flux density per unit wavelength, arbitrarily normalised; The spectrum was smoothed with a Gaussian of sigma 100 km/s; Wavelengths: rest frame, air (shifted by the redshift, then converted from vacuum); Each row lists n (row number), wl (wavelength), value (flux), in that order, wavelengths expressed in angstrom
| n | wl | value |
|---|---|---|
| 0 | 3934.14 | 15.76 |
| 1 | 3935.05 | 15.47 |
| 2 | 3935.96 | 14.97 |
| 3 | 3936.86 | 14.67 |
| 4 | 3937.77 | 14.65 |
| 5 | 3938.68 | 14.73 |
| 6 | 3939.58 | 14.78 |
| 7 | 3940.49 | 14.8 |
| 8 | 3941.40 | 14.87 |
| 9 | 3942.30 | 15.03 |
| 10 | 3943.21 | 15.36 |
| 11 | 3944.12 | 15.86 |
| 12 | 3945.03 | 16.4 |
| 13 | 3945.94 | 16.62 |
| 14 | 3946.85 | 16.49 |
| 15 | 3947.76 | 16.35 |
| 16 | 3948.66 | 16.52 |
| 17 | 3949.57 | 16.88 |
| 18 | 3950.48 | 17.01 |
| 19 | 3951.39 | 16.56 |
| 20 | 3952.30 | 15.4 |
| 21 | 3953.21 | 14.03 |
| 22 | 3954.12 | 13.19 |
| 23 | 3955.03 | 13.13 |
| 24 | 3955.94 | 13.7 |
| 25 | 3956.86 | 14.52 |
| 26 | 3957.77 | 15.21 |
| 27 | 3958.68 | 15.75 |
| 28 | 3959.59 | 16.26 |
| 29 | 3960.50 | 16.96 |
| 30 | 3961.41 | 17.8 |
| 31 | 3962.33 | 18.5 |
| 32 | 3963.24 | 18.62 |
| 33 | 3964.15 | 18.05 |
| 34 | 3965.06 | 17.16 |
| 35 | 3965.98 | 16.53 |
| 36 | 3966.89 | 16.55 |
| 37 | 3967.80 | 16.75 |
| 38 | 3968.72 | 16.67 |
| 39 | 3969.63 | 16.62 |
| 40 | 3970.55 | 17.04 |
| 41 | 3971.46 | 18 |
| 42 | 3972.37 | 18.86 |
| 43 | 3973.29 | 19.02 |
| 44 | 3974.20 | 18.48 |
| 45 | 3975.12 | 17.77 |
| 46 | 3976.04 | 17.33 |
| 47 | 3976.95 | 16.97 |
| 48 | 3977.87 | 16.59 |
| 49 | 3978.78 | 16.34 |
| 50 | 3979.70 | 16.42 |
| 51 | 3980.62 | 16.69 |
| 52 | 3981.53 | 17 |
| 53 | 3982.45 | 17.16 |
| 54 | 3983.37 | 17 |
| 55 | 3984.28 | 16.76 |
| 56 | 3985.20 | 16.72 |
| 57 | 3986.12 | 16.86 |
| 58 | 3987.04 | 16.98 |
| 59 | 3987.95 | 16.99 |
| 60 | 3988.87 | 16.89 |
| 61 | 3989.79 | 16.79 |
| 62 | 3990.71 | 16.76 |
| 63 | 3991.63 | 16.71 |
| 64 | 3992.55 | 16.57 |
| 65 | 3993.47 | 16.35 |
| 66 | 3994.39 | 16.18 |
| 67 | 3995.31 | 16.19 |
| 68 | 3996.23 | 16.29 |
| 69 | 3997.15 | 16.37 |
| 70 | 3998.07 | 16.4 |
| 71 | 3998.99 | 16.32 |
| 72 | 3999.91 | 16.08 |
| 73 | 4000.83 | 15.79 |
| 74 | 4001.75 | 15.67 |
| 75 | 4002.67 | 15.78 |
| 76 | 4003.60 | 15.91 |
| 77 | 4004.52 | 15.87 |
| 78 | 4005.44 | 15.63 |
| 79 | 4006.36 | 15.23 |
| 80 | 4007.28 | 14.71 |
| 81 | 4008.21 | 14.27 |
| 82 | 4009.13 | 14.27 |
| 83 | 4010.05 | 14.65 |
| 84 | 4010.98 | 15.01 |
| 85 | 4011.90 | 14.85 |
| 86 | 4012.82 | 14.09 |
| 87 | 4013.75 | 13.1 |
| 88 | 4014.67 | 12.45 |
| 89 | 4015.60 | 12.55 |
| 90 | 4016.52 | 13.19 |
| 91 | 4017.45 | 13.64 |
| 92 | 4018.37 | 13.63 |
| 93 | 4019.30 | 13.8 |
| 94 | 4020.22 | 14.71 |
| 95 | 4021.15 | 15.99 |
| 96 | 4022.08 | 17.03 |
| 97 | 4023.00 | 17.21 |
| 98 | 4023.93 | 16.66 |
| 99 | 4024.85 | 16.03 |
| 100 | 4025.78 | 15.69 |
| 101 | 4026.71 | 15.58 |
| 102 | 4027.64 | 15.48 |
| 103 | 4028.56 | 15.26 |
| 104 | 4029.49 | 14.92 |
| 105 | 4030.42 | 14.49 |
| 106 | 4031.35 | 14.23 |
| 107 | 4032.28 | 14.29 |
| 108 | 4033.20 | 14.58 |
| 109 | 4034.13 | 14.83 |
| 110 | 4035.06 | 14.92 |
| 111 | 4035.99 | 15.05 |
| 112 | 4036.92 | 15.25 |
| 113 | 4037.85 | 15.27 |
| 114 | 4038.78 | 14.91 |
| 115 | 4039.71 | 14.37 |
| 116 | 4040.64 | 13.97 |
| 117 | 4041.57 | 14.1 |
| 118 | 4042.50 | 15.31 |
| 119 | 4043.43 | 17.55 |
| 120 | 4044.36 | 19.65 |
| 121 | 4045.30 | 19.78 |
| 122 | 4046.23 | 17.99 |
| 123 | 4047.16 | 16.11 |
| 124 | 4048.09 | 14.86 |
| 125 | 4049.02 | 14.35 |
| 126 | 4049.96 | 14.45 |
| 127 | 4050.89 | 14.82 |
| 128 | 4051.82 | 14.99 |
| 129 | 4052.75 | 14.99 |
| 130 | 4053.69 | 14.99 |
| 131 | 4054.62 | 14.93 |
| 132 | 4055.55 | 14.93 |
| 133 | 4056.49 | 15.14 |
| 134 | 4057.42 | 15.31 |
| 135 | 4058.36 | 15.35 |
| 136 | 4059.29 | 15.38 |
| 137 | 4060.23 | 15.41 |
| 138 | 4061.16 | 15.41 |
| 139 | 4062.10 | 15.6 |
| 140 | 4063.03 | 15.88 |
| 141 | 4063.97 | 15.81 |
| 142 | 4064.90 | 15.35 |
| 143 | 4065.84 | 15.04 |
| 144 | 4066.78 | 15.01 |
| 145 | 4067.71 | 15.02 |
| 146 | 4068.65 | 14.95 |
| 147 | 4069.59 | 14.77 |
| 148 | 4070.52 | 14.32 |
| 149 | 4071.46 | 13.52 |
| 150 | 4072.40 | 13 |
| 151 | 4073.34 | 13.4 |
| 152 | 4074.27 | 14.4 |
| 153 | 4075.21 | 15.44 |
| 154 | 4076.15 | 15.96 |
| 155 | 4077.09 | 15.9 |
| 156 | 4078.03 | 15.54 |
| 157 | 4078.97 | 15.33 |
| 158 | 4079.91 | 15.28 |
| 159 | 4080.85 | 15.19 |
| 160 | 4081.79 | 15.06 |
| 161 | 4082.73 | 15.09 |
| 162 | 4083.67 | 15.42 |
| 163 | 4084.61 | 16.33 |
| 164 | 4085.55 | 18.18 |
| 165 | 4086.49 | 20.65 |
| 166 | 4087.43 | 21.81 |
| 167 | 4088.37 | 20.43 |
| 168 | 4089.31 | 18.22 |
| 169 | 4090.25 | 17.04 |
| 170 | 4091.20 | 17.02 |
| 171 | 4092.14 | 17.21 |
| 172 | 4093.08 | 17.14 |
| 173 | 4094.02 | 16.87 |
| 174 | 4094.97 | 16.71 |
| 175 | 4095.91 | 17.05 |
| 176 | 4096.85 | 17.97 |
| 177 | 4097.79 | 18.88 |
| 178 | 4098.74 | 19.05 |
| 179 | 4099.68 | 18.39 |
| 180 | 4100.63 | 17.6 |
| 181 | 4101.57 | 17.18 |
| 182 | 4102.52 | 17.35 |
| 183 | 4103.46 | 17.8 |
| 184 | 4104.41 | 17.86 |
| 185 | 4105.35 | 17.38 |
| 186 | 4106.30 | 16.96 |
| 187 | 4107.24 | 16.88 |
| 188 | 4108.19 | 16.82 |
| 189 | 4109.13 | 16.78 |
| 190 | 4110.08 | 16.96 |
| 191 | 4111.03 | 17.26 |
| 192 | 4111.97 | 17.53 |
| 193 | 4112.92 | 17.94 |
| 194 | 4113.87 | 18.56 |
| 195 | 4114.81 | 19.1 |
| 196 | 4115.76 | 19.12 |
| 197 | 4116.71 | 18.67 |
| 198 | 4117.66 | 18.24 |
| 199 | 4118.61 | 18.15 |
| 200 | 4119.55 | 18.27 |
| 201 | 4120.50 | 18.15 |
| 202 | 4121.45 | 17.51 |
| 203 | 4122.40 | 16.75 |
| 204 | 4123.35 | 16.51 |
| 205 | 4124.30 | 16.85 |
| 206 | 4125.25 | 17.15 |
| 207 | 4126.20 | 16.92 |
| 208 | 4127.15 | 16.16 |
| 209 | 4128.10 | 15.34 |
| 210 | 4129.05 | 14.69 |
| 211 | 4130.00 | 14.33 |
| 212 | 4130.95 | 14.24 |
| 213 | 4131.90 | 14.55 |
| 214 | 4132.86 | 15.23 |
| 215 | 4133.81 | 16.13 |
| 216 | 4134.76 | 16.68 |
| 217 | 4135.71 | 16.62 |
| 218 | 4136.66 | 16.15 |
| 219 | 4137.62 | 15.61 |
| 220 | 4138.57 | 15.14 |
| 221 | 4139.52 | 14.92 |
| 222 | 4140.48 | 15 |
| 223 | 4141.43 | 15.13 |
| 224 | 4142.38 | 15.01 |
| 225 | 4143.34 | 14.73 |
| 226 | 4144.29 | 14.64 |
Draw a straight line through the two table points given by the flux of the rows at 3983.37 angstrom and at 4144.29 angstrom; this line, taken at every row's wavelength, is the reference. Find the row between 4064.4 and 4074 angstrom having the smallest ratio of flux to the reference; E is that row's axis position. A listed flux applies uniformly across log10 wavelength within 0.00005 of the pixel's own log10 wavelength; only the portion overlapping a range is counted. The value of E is 4072.40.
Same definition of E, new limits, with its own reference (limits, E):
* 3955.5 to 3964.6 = 3955.94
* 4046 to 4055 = 4049.02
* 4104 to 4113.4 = 4109.13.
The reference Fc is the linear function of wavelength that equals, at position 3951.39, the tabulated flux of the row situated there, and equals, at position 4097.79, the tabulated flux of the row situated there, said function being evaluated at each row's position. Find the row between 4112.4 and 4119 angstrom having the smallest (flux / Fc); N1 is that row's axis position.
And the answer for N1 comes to 4112.92 angstrom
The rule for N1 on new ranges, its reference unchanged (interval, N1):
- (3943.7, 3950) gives 3944.12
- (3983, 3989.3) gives 3985.20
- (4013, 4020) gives 4014.67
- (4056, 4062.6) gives 4056.49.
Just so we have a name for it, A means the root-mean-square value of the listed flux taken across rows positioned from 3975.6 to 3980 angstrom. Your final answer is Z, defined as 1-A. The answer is -15.7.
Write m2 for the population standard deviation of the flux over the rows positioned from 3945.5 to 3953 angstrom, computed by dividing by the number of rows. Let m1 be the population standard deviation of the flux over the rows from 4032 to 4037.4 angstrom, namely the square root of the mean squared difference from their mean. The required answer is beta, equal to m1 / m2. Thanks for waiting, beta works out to 0.7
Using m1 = 0.3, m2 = 0.45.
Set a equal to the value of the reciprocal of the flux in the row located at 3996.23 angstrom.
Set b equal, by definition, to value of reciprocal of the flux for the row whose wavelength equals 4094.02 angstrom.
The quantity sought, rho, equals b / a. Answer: 0.97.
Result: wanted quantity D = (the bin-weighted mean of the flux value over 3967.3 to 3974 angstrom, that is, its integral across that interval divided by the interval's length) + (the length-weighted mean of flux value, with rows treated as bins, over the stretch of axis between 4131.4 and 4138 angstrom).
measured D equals 33.4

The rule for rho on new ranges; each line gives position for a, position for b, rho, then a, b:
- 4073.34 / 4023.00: 0.78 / 0.0746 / 0.058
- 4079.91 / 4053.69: 1.02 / 0.0654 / 0.067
